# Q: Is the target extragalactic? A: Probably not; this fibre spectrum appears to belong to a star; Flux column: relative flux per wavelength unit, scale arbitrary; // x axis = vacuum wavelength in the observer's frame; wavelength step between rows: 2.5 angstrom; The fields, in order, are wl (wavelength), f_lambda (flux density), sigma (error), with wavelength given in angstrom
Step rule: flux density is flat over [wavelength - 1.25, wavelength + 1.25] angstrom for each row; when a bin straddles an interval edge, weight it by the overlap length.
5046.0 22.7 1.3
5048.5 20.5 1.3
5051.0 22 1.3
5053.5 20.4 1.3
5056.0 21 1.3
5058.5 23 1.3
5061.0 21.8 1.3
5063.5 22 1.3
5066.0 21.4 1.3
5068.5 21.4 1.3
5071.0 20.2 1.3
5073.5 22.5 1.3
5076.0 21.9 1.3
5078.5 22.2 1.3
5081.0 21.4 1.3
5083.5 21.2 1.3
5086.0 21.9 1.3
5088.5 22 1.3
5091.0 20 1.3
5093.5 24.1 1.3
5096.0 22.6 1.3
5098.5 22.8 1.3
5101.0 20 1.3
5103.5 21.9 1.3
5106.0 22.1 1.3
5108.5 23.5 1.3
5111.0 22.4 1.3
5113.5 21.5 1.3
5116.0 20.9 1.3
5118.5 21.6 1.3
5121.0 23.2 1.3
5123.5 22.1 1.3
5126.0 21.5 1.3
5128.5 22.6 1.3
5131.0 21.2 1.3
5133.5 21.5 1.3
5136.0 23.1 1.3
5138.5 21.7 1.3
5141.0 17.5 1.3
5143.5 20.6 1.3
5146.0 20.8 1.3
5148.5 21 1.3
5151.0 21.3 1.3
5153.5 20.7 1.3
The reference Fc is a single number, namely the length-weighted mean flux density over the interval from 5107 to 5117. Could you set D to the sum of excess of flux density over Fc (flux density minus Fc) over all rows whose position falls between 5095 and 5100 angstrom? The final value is 1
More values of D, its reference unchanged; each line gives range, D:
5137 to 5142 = -5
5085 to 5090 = 0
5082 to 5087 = -1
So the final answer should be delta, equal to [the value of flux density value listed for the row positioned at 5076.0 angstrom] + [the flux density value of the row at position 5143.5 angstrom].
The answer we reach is 42.5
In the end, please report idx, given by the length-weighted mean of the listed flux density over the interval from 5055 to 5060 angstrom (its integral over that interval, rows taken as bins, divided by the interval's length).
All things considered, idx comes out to 22.0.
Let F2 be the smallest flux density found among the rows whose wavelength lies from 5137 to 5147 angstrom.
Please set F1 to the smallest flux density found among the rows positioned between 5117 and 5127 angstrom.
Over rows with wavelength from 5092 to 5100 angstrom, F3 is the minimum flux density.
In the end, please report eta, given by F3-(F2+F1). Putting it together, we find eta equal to -16.4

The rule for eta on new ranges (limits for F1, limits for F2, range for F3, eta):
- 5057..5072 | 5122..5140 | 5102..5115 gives -19.9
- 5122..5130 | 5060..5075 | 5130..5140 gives -20.5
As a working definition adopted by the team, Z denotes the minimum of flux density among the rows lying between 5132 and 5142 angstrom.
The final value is 17.5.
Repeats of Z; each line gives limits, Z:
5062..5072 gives 20.2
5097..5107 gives 20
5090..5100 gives 20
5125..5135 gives 21.2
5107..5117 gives 20.9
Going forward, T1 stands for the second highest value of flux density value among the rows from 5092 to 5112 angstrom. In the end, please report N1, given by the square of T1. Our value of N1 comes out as 552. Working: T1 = 23.5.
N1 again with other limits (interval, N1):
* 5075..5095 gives 493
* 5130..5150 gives 471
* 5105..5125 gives 538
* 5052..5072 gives 484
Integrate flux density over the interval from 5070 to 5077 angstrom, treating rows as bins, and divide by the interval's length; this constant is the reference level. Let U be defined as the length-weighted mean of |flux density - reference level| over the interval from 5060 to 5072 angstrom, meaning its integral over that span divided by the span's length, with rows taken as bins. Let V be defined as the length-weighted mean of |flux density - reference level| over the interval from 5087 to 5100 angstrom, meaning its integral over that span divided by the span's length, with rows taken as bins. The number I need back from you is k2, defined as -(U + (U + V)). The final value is -2.3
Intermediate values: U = 0.46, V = 1.34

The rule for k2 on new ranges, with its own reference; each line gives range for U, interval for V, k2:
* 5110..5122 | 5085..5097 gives -2.4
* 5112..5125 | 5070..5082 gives -1.8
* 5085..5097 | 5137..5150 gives -3.7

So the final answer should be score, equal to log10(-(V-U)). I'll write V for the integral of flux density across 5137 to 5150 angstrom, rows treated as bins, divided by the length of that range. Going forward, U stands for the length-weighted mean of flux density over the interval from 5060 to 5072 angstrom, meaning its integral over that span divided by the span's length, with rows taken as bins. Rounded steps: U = 21.4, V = 20.4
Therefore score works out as -0.01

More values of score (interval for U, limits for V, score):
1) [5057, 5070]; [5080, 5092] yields -0.26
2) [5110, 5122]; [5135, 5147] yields 0.08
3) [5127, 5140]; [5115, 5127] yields -1.45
